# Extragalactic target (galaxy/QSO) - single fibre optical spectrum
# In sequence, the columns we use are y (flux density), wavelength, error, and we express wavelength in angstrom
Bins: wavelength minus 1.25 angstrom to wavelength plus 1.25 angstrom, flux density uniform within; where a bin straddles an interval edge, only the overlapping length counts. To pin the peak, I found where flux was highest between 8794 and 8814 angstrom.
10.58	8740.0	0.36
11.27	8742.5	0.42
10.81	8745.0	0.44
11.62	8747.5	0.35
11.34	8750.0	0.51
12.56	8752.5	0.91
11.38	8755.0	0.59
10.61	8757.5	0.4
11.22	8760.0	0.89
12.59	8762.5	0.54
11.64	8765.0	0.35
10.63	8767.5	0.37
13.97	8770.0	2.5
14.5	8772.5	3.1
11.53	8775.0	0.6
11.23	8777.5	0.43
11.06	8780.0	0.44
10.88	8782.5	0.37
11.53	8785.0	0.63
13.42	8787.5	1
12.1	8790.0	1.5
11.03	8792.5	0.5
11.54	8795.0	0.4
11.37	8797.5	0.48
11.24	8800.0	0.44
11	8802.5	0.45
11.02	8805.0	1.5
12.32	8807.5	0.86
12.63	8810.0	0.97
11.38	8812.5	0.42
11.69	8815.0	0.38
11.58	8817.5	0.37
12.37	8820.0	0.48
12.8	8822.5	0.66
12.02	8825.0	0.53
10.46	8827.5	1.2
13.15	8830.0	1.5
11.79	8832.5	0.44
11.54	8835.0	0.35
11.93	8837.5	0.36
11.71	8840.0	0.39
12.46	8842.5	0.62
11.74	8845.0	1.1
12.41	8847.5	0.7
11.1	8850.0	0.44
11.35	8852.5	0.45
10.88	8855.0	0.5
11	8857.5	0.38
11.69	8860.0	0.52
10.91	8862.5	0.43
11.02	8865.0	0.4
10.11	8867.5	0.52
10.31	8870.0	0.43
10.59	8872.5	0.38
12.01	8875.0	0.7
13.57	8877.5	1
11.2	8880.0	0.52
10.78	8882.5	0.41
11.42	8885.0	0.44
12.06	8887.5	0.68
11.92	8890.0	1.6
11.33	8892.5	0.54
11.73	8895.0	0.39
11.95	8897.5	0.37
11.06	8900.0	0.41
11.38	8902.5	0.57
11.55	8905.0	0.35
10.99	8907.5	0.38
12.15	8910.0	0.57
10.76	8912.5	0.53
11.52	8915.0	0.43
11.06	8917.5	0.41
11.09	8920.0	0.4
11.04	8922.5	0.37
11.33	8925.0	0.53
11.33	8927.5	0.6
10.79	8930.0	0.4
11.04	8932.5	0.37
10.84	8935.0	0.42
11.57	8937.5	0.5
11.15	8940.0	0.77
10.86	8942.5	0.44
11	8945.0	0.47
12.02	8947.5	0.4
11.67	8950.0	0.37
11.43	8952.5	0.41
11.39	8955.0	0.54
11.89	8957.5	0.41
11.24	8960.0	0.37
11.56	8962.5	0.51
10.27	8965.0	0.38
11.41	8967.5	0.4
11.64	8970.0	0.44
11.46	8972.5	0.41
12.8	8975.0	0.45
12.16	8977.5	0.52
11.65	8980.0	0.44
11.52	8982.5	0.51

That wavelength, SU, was 8810.0 angstrom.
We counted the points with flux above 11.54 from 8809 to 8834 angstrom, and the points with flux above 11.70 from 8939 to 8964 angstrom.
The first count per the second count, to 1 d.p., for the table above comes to 4.0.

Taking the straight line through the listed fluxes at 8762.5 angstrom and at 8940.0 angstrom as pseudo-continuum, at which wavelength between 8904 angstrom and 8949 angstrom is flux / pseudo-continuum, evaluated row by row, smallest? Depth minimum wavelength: 8912.5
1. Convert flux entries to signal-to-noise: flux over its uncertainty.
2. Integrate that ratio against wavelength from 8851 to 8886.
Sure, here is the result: 818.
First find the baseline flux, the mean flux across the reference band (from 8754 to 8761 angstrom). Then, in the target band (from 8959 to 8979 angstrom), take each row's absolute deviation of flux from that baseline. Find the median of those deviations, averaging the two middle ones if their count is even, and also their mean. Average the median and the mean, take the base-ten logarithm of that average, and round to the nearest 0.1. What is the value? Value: -0.2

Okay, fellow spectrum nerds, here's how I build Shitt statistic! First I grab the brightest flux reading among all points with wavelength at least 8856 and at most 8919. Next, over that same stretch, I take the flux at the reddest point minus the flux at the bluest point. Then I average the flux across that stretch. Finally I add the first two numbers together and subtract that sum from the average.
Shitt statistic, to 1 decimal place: -2.3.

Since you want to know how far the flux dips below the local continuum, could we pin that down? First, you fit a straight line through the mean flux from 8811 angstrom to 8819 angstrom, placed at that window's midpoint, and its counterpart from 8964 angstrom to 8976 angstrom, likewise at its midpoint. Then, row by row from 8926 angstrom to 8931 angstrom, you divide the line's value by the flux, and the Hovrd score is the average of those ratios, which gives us 1.04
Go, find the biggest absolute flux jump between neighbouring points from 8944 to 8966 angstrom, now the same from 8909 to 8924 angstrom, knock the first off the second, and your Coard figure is 0.10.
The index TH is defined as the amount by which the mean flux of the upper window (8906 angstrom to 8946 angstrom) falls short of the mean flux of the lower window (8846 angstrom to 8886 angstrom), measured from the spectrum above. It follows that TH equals 0.11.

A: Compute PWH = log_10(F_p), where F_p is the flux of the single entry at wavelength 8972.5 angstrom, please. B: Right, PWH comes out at 1.06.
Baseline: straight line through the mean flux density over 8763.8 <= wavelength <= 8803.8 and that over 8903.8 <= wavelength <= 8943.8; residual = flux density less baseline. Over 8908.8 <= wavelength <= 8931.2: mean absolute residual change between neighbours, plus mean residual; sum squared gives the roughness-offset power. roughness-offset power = 0.21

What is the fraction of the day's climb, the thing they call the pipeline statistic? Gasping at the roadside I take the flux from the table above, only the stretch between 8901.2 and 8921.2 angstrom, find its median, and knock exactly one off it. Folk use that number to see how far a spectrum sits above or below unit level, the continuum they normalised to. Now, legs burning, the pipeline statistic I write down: 10.2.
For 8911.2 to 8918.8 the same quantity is 10.1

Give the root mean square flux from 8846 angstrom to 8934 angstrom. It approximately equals 11.3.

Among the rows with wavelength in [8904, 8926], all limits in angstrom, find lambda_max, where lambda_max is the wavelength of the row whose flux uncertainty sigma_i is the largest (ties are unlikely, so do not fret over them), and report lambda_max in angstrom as 8910.0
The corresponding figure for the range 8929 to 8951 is 8940.0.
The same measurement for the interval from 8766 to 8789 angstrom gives 8772.5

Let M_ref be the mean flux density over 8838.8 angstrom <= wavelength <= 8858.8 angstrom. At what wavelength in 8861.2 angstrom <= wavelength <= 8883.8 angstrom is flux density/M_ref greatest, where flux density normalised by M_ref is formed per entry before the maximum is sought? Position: 8877.5 angstrom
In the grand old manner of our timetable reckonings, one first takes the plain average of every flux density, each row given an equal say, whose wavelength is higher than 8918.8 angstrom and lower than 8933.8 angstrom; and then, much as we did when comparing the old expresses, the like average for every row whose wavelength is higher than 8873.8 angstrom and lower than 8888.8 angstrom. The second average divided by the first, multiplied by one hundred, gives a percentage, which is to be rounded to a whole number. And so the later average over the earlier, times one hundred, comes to 107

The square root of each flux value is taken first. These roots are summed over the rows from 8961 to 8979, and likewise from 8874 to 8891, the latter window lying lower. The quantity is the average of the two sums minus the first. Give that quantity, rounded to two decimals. 0.12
